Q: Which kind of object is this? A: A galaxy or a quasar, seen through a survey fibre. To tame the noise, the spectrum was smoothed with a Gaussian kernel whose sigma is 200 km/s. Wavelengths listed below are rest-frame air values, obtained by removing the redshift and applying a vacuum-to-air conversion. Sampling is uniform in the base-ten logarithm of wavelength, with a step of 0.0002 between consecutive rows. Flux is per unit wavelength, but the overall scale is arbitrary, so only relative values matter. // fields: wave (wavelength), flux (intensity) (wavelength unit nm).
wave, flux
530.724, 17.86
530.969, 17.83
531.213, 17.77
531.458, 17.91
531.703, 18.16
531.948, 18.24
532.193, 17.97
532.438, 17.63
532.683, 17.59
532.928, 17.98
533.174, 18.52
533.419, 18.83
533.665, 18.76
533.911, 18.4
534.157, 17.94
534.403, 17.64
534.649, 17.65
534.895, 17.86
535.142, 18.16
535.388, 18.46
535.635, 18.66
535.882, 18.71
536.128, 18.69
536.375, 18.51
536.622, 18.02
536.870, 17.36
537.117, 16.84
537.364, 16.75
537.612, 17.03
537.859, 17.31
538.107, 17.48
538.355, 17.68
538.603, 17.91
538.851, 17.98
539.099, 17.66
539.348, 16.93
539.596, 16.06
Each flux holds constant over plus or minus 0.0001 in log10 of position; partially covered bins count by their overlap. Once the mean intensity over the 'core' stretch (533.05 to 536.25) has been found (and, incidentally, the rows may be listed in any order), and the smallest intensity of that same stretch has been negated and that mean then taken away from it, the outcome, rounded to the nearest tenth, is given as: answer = -36.0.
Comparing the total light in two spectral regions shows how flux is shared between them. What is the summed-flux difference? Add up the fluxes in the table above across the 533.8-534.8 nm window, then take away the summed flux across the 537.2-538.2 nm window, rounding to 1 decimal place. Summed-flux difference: 3.1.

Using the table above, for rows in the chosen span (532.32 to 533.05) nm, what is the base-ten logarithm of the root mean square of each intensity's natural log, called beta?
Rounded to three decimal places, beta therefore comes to 0.459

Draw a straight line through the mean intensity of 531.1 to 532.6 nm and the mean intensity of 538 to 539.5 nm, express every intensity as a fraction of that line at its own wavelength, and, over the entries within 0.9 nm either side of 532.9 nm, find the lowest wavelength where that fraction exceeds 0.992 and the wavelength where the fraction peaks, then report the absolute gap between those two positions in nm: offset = 1.23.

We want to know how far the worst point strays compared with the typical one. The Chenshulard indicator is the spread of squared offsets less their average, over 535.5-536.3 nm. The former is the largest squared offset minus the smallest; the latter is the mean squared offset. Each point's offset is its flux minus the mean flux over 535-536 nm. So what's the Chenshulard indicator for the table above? -0.02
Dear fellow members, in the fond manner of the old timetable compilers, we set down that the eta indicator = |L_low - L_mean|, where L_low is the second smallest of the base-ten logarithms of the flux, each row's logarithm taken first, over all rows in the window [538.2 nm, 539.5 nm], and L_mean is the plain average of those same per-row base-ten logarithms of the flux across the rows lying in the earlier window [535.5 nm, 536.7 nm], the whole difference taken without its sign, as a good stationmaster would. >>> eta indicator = 0.021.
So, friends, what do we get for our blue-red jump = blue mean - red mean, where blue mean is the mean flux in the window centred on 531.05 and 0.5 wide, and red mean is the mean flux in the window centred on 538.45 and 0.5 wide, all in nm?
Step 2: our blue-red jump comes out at 0.0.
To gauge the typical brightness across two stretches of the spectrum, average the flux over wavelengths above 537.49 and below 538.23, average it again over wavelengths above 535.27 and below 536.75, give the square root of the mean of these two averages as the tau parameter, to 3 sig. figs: 4.23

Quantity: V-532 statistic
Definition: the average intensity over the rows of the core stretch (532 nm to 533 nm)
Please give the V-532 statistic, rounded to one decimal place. 17.8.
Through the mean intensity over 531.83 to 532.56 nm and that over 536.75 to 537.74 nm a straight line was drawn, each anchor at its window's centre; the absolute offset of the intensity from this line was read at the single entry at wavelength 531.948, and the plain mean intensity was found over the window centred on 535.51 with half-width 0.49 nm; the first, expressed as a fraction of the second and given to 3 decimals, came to 0.013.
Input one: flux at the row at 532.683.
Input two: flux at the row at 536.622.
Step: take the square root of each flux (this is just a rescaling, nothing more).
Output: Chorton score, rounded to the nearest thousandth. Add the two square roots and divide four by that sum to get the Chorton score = 0.474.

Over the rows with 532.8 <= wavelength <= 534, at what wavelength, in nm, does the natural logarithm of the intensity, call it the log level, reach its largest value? 533.419 nm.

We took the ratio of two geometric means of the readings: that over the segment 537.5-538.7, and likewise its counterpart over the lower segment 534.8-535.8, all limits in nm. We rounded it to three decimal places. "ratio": 0.956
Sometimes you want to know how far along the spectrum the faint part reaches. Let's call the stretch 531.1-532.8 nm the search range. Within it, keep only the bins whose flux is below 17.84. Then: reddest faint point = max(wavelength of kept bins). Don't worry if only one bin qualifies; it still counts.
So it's 532.683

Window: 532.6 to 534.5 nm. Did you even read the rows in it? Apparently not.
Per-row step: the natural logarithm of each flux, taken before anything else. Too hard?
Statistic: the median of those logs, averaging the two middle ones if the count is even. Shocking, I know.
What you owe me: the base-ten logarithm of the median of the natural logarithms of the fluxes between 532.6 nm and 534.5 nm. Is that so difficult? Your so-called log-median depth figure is 0.463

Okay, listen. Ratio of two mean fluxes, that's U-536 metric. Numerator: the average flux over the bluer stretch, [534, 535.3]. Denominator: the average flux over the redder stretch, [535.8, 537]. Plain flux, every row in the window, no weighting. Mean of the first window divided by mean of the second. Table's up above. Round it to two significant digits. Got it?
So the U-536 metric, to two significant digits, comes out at 0.98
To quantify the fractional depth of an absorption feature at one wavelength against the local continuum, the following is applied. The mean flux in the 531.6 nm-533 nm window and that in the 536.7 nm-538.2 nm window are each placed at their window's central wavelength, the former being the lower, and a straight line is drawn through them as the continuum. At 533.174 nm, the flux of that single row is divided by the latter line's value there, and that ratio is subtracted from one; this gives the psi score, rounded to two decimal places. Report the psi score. -0.04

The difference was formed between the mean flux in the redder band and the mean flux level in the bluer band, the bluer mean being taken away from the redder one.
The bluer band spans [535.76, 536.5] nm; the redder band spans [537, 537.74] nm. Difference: -1.8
